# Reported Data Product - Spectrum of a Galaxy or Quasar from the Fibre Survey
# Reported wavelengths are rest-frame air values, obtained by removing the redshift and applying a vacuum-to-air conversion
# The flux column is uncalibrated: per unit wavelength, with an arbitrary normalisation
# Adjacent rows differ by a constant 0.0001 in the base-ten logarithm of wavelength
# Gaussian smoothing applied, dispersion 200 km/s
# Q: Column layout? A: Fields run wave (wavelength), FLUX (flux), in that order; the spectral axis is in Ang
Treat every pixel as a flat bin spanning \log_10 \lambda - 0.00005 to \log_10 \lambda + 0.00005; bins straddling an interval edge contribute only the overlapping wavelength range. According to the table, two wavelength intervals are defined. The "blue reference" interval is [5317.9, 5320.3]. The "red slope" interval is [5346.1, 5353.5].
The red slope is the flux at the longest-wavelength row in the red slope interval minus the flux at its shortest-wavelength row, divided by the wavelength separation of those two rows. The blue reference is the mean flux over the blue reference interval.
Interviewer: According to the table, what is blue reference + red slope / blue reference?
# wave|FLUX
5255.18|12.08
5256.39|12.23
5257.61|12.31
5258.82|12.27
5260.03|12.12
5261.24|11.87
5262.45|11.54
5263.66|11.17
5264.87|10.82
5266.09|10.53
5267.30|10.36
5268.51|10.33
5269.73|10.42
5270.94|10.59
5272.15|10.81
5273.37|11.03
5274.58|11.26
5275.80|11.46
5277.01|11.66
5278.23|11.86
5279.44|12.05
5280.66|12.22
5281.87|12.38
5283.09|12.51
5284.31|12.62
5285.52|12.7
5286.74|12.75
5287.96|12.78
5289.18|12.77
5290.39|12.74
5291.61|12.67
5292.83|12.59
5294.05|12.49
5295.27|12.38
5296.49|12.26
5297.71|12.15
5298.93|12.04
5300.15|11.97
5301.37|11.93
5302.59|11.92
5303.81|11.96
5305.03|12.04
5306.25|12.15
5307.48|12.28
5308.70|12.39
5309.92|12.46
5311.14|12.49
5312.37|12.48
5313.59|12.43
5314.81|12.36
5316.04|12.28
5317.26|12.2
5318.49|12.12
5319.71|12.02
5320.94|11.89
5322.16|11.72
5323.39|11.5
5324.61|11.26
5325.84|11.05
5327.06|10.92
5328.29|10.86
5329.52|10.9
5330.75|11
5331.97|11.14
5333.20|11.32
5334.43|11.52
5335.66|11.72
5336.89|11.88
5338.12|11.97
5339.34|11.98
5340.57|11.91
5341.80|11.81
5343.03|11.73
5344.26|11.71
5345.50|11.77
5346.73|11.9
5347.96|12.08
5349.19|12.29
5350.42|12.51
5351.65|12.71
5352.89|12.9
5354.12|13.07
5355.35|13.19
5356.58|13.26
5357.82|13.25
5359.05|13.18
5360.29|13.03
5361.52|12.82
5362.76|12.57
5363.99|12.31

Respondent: 12.1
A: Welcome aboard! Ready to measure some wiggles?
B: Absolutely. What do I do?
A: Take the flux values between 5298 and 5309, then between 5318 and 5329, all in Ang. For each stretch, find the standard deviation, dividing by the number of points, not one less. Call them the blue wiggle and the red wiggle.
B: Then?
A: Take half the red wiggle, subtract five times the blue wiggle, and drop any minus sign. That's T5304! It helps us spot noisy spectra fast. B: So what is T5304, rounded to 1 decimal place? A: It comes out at 0.6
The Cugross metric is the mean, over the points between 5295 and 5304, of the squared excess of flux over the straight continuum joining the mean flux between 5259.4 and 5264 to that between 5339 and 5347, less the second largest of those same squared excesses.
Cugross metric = -0.13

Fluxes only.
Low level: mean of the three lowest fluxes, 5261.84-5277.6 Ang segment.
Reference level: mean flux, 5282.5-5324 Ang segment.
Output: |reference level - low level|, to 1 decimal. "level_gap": 1.9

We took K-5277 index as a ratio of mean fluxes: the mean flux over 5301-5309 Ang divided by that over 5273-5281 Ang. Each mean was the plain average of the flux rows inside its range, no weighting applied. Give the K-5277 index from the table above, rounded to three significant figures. 1.04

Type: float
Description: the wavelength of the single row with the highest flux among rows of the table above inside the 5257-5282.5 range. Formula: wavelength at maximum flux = 5281.87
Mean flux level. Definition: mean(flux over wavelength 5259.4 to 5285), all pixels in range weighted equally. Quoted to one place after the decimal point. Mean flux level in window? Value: 11.4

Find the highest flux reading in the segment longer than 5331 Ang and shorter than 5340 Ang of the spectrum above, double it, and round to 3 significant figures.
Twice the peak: 24.0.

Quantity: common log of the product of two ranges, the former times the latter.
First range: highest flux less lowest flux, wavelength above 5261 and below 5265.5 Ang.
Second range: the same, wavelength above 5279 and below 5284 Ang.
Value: -0.32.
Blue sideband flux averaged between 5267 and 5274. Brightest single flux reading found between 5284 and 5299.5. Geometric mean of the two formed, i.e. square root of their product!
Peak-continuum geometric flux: 11.6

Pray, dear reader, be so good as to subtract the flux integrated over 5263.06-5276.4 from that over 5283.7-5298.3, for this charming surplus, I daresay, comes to 40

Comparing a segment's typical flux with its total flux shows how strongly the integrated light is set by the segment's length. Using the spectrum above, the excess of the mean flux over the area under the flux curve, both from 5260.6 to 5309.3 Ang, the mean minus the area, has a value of -566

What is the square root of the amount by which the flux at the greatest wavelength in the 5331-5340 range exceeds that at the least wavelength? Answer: 0.9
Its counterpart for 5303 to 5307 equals 0.4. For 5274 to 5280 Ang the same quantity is 0.9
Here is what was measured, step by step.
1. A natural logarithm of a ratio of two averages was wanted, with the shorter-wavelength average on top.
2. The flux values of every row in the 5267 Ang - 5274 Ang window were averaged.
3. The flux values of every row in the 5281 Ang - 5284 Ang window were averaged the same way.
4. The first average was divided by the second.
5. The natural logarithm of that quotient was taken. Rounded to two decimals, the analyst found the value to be -0.16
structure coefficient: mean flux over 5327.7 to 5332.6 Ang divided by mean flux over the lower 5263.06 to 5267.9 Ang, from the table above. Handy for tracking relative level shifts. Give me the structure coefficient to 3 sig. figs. 1.02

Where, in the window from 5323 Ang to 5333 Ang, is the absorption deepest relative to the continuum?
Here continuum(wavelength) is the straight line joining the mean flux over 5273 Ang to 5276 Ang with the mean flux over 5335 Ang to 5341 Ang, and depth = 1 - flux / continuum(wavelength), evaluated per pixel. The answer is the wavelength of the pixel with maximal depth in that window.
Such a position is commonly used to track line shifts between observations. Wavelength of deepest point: 5328.29 Ang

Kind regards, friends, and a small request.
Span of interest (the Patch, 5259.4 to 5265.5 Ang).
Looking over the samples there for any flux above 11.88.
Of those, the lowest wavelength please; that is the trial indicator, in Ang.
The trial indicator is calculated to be 5260.03 Ang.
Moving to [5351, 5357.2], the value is 5351.65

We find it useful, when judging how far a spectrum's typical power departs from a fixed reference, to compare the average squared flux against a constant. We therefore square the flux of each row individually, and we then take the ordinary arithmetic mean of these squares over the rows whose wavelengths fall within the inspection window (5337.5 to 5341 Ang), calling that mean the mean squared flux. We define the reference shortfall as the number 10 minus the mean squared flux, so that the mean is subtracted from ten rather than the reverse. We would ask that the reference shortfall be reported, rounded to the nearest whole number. -133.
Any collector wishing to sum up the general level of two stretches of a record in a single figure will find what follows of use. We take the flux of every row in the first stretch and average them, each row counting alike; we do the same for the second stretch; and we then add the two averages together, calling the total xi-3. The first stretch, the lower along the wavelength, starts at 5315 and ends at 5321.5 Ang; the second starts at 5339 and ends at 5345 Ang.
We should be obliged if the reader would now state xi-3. 23.9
